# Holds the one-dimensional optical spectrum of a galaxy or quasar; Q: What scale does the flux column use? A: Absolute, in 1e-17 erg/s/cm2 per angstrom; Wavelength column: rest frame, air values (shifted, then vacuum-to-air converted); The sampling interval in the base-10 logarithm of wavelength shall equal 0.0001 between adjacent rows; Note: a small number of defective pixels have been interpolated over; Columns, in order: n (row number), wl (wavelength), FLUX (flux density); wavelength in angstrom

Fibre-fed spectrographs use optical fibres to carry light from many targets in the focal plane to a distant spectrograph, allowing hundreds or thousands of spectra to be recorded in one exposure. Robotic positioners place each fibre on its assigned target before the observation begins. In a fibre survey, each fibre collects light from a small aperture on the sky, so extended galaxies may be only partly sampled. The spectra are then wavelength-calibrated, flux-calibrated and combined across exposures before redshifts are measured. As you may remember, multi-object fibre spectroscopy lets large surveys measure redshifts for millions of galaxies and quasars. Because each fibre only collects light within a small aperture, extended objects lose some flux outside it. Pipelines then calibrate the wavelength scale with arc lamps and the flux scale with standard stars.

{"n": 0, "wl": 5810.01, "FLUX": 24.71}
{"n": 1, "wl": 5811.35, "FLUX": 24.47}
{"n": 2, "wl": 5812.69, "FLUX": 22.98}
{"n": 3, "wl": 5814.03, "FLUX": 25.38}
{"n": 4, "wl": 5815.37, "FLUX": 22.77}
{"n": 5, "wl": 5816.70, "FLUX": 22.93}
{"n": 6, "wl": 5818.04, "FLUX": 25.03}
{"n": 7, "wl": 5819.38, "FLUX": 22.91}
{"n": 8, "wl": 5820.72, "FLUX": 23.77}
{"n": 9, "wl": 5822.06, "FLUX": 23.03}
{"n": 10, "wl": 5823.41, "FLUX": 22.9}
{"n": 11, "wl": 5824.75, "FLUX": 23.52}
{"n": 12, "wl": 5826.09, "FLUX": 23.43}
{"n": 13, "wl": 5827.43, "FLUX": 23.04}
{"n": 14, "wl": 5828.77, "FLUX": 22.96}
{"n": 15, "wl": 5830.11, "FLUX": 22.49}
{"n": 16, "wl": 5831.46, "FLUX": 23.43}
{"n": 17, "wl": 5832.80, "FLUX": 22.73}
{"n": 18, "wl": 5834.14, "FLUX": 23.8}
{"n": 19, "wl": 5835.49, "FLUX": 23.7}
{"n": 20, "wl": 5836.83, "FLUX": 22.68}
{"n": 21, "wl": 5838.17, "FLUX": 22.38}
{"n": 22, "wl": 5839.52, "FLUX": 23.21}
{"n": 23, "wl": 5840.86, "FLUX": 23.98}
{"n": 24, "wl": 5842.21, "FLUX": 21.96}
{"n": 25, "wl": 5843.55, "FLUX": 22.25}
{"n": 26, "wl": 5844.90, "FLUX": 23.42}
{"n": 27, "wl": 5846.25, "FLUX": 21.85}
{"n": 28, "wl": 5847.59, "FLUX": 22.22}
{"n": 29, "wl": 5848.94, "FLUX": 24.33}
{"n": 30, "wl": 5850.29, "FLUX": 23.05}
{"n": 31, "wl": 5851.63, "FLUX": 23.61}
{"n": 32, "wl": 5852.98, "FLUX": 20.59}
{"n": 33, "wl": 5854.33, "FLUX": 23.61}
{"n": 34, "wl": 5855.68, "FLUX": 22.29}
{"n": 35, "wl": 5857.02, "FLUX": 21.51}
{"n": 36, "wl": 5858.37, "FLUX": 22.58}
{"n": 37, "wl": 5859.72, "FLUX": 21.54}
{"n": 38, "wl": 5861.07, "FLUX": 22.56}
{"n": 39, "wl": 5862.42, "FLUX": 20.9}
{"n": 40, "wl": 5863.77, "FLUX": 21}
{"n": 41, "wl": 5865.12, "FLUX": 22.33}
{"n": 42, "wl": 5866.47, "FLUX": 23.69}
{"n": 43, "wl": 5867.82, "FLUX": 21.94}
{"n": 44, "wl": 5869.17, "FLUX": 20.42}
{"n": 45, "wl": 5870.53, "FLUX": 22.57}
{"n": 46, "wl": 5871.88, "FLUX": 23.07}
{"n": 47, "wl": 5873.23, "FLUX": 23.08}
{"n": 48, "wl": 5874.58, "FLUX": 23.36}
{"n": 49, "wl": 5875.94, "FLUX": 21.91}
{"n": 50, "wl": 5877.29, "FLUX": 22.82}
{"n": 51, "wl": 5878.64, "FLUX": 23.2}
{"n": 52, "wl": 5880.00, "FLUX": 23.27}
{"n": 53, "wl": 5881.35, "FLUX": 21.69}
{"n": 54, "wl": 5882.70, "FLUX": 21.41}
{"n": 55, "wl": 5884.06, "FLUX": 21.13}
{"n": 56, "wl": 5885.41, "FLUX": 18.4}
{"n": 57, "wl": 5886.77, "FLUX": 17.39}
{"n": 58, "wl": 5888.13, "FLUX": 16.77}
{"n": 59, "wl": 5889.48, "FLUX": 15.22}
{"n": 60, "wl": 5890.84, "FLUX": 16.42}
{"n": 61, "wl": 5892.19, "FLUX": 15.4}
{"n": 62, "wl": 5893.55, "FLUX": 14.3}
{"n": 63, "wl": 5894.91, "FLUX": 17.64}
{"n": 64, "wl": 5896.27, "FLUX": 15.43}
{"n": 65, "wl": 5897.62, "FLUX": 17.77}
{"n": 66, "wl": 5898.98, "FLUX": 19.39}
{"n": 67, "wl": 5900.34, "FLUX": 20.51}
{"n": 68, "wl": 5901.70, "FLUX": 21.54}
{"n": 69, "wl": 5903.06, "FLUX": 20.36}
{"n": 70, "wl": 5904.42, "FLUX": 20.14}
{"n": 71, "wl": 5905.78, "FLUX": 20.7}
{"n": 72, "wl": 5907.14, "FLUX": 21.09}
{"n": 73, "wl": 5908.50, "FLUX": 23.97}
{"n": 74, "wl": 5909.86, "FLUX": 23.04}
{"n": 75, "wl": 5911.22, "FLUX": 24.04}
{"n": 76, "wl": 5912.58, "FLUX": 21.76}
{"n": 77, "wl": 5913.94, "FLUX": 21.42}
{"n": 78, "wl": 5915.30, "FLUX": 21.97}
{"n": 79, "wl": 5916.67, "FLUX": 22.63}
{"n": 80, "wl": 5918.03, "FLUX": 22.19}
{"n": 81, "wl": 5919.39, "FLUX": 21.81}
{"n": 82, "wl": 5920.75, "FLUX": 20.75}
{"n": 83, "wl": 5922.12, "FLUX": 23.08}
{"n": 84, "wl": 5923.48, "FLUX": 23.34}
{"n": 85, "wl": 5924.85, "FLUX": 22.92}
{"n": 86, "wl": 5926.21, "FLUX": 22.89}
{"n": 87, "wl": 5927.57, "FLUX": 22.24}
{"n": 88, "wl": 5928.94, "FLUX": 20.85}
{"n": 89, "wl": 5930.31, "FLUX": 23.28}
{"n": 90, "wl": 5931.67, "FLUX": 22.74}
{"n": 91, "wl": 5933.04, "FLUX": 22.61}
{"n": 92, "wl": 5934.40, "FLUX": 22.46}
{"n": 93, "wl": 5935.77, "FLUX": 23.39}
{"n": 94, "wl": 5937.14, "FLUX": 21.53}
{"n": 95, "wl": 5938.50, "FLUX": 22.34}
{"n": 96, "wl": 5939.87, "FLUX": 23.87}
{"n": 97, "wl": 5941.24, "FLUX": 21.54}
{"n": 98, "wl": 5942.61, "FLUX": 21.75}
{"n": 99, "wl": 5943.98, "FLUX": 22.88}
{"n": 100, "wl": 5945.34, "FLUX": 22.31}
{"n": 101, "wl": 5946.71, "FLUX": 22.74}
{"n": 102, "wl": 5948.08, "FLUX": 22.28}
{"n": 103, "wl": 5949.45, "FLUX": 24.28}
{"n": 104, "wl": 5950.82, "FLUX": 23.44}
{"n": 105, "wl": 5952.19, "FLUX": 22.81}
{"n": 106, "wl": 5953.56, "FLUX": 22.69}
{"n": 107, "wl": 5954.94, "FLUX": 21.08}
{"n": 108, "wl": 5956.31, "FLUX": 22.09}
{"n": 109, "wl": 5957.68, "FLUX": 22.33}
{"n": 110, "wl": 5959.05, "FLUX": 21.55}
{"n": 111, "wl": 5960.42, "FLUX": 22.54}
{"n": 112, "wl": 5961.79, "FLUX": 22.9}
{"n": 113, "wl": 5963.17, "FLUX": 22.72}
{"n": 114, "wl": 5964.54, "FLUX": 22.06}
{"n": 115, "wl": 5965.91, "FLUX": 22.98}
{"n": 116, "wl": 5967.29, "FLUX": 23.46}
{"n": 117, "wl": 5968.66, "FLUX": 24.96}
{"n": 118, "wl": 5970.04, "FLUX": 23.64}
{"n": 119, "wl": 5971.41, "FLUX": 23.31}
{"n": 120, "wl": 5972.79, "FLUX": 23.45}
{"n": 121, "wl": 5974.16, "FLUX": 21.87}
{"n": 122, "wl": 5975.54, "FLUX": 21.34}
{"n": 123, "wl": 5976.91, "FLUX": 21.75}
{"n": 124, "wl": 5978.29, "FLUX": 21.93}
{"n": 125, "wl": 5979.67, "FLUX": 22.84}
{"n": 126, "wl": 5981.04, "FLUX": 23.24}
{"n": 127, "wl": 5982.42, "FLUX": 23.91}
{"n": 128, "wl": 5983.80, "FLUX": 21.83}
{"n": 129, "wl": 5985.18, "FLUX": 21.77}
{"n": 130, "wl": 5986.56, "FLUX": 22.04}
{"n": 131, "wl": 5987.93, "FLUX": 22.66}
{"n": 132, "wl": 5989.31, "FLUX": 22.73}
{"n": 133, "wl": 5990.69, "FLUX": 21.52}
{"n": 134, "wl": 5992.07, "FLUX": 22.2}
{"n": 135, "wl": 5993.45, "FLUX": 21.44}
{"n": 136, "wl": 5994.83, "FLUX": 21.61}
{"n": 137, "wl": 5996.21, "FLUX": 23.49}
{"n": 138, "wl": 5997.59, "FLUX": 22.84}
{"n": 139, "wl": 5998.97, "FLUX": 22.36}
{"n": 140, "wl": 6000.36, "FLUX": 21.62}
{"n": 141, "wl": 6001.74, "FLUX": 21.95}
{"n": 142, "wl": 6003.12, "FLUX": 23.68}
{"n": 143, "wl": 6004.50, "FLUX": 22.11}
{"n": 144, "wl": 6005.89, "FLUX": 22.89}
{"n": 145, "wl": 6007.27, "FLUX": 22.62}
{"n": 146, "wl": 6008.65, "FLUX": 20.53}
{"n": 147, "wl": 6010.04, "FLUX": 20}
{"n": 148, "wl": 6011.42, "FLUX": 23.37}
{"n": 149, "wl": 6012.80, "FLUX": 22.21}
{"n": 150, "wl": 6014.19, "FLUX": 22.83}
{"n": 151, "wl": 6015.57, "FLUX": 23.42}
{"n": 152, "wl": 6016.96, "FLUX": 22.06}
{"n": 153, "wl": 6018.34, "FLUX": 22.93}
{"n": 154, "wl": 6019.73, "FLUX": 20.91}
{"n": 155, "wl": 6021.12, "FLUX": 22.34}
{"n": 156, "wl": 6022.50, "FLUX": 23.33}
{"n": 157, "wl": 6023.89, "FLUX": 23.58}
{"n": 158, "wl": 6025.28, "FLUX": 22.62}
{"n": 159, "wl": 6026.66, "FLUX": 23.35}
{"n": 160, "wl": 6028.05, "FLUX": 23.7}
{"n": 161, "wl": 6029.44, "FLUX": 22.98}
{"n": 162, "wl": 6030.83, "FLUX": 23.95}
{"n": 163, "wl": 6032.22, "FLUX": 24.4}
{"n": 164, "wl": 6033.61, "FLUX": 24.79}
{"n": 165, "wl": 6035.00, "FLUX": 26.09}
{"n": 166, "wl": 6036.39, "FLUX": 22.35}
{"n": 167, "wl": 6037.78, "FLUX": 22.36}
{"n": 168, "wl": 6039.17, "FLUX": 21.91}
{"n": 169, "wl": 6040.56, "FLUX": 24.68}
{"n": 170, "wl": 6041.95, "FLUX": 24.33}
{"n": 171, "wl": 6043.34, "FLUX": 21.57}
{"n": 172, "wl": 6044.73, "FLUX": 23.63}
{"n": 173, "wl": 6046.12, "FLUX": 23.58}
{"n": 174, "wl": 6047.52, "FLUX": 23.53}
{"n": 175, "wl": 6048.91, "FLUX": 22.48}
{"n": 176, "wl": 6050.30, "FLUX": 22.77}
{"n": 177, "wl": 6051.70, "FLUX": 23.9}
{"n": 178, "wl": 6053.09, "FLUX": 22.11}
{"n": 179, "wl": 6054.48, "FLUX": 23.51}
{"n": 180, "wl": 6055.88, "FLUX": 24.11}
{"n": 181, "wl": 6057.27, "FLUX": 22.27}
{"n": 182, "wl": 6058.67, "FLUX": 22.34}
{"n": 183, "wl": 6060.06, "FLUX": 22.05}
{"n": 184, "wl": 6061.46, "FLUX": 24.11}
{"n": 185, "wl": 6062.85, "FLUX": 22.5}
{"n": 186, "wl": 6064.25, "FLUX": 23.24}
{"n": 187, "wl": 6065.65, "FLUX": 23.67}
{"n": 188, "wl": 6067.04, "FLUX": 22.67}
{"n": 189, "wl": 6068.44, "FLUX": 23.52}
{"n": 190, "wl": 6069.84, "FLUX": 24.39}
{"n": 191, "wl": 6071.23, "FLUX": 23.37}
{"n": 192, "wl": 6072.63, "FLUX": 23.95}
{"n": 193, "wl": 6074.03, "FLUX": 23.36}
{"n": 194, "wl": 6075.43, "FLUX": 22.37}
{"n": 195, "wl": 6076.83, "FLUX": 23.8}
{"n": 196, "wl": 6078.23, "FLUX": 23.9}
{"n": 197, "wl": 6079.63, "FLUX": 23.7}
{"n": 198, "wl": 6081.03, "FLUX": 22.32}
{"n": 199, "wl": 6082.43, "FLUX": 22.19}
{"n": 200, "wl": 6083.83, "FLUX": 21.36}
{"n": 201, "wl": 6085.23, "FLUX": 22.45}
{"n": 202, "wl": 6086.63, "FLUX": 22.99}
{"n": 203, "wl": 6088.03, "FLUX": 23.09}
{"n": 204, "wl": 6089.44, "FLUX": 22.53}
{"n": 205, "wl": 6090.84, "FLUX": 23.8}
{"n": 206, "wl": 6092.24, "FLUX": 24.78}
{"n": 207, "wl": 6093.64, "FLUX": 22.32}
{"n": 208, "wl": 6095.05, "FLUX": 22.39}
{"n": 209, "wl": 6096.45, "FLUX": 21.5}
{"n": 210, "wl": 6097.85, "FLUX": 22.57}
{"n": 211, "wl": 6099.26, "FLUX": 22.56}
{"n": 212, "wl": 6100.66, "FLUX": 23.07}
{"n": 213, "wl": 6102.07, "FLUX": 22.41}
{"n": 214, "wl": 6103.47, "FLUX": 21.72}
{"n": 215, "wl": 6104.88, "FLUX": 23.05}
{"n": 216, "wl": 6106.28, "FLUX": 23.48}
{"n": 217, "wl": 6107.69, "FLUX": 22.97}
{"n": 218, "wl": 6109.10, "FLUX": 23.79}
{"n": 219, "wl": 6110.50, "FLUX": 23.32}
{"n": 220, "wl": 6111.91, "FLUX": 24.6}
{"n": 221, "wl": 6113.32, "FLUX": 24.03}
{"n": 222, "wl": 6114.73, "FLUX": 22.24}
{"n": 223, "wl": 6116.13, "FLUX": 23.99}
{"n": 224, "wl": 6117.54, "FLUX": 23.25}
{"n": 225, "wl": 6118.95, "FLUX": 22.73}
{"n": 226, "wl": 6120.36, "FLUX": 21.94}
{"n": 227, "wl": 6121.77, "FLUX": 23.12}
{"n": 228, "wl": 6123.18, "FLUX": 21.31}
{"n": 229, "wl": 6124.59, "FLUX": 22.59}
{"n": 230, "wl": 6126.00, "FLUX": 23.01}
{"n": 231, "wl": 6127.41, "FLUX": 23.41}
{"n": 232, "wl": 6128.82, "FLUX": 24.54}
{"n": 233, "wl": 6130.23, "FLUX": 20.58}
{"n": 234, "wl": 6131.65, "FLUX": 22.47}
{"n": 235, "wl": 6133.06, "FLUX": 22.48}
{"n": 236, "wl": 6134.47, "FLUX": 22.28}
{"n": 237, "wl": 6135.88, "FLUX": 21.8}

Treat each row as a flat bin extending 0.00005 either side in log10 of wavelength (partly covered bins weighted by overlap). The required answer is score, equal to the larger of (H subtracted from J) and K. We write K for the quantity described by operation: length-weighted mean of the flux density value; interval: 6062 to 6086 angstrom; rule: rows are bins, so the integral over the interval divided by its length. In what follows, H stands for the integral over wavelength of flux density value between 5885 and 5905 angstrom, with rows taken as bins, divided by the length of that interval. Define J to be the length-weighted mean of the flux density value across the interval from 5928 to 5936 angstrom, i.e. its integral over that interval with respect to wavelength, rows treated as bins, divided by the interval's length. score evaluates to 23.1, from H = 17.8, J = 22.5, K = 23.1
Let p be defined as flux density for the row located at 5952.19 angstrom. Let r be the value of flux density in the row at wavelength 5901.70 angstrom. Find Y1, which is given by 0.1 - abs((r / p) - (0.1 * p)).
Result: -1.24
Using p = 22.81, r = 21.54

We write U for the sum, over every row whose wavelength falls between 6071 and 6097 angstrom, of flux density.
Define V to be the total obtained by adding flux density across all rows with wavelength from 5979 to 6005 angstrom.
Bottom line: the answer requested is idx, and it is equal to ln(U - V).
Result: 2.34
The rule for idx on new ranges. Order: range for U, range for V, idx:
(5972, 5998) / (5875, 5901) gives 4.16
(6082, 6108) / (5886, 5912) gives 4.25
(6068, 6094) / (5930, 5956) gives 2.32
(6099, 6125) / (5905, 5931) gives 2.50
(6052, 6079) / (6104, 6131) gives 1.19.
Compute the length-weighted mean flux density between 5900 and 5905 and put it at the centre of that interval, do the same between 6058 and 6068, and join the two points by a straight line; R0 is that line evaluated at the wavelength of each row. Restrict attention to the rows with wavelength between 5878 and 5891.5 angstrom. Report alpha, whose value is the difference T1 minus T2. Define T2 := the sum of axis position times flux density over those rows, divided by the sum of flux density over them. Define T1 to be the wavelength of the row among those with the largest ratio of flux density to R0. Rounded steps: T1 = 5880.00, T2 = 5884.2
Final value -4.2 angstrom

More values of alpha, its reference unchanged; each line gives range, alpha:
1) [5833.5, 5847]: 0.7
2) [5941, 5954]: 2.0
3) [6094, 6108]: 4.9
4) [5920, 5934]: -3.4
